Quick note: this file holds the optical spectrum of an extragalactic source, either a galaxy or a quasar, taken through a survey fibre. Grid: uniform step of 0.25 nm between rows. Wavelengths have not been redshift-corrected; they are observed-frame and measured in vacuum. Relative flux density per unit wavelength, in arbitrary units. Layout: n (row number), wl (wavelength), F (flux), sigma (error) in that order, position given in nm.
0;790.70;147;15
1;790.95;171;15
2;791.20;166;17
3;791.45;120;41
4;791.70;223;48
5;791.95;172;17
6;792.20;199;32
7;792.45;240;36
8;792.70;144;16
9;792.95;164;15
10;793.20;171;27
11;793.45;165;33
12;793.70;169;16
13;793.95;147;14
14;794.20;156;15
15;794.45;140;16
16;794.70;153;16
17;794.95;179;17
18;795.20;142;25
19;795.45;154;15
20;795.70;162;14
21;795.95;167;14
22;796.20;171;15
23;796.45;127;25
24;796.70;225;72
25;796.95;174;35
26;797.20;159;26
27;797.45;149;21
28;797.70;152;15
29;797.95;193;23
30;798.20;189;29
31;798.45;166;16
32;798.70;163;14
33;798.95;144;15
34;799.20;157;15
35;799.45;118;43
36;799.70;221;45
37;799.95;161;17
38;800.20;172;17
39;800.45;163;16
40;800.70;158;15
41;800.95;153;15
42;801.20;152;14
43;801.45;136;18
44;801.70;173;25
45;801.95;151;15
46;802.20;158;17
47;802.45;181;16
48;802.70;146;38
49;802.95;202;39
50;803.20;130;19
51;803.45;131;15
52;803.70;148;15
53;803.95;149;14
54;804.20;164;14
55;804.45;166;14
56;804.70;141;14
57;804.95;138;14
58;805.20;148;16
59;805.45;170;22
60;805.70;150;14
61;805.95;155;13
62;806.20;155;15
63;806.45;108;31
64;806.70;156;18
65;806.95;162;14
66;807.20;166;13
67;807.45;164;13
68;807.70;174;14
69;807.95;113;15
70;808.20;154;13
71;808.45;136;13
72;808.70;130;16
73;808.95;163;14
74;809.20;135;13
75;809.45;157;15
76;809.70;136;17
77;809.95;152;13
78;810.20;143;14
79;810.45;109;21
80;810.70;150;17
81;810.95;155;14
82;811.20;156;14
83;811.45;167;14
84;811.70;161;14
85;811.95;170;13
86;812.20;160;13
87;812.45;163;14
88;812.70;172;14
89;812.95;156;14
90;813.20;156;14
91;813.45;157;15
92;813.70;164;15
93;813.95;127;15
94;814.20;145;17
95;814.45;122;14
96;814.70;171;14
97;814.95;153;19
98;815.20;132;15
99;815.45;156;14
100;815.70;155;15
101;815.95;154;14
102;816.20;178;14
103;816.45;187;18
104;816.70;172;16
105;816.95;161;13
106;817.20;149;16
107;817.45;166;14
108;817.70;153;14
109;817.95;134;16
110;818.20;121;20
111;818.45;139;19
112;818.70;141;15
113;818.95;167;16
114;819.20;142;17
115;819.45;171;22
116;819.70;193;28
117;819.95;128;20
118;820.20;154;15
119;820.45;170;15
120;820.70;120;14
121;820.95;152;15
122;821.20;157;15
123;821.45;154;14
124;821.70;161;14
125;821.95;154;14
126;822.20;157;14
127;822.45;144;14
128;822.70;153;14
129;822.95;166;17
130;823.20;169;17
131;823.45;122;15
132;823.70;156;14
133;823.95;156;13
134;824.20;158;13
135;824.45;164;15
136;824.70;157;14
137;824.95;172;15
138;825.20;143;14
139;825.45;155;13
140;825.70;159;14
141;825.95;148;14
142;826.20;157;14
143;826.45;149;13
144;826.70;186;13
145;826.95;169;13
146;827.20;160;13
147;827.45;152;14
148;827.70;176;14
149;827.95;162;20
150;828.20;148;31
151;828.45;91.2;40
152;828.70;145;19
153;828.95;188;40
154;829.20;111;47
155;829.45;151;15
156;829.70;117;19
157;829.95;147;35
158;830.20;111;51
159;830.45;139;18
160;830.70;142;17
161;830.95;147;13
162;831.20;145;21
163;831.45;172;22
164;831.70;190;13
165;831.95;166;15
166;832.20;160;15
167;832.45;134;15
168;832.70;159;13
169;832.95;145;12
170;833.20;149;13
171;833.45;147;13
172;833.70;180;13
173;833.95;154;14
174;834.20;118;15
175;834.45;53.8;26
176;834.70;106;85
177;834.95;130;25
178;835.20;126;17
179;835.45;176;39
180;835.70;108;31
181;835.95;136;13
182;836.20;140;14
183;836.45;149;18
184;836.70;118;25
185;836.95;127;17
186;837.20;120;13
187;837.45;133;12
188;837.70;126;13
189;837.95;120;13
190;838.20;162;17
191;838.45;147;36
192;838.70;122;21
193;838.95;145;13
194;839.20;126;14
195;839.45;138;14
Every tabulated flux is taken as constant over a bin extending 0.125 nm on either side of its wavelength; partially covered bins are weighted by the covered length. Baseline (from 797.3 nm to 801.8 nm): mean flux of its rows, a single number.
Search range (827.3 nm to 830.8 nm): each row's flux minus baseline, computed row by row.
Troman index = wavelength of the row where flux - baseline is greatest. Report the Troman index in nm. 828.95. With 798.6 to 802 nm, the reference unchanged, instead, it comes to 799.70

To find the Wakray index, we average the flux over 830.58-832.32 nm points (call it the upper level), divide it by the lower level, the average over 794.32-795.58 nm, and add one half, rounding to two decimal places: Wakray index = 1.54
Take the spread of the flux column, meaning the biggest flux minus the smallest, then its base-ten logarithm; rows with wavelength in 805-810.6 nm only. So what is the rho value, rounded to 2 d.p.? 1.82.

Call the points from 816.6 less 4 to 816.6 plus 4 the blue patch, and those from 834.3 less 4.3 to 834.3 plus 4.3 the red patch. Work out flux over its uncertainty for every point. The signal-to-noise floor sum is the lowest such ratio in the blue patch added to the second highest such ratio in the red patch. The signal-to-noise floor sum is 19.9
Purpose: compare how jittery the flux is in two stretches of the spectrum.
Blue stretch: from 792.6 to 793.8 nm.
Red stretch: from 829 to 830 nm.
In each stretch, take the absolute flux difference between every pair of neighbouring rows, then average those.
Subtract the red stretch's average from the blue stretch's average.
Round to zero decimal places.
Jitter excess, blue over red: -25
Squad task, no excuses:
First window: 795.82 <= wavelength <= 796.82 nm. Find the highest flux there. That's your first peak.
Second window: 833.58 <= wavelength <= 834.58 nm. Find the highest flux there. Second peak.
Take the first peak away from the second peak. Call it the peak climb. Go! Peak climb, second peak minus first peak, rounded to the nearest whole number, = -45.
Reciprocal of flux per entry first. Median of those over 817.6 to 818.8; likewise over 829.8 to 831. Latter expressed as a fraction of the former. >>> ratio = 0.98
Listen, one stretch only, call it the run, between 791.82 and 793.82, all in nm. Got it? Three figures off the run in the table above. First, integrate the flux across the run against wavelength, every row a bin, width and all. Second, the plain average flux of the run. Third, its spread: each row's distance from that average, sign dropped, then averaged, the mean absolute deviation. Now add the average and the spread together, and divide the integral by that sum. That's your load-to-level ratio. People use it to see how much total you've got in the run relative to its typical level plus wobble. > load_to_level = 1.79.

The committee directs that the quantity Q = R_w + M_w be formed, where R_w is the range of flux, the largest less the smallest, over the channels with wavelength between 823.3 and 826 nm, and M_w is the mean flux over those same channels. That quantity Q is 204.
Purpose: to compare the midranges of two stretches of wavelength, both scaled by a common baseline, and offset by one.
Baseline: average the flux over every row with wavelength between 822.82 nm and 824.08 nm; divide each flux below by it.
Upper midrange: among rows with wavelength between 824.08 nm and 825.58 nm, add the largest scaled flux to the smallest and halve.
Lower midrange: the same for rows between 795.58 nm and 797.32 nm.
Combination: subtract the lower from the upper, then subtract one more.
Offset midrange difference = -1.12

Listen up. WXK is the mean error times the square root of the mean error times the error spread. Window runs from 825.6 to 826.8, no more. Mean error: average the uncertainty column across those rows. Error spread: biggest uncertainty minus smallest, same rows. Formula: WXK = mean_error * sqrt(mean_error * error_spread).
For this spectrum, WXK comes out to 50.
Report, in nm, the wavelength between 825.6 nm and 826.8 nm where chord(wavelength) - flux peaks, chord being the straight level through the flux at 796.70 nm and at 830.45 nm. 825.95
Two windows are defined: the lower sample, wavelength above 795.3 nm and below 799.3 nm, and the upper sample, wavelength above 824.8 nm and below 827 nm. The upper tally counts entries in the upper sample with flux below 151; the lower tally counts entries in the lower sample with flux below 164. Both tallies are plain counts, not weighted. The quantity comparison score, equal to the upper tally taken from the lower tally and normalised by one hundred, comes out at 0.06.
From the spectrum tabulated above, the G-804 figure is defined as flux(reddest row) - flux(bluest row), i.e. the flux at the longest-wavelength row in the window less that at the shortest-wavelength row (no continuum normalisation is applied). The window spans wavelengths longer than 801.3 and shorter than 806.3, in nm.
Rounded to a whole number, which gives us 19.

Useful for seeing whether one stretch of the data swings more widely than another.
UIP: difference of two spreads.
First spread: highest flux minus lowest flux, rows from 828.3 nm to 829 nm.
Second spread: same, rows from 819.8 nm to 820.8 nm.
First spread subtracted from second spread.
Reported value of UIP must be -47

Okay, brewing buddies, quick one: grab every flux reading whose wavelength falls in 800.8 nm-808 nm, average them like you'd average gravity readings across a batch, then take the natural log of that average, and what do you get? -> 5.03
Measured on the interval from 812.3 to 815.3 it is 5.02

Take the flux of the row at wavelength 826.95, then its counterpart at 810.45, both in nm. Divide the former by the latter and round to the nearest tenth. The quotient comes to 1.6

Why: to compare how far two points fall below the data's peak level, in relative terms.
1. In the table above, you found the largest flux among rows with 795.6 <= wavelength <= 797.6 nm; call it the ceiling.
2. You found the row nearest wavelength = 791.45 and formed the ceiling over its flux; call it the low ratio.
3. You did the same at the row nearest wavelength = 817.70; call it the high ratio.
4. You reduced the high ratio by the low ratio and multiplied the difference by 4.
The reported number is -1.6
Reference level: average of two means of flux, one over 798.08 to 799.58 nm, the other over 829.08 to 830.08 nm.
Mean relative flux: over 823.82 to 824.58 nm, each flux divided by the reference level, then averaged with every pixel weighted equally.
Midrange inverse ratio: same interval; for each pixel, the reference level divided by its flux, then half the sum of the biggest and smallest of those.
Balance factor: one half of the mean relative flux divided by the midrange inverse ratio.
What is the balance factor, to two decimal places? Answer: 0.62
